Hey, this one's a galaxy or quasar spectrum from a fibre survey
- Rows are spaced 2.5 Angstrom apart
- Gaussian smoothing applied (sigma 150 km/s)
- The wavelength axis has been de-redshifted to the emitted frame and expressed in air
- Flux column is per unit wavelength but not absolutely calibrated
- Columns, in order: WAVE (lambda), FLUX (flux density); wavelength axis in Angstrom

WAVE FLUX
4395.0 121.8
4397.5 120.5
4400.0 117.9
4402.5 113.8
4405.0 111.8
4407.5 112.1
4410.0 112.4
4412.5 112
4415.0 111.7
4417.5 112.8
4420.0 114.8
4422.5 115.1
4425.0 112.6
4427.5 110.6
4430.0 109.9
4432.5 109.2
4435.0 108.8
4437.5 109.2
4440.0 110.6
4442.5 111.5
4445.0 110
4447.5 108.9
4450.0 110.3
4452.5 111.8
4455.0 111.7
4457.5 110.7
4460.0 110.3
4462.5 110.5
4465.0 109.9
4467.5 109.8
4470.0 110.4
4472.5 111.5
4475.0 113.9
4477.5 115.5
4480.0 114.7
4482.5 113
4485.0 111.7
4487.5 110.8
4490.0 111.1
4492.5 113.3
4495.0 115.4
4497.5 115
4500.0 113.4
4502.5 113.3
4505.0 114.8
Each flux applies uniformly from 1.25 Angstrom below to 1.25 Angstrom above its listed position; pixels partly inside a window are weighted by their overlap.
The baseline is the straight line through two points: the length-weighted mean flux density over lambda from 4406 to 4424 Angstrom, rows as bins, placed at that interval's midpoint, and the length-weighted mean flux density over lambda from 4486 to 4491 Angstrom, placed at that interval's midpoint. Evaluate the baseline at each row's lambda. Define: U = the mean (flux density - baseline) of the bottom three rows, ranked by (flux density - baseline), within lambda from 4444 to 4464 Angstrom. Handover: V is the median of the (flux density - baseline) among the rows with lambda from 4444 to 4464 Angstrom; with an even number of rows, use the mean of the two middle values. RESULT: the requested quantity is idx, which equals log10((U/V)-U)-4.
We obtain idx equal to -3.38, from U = -2.4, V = -1.32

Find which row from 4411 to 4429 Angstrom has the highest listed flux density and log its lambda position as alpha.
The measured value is 4422.5 Angstrom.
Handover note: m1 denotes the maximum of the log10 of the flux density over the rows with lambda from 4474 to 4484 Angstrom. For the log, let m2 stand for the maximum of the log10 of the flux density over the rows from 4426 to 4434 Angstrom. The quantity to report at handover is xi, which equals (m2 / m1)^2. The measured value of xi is 0.98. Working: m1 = 2.06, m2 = 2.04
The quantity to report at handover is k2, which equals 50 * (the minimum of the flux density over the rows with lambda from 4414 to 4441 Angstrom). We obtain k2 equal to 5440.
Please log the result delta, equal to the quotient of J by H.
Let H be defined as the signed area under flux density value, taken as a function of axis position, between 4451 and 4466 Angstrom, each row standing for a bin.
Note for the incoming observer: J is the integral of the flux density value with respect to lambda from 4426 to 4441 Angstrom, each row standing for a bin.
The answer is 0.99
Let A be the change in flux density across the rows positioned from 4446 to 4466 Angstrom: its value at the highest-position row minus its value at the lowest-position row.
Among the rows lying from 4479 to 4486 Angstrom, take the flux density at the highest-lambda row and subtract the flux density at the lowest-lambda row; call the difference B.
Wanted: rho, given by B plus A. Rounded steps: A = 1.0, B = -3.0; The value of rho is -2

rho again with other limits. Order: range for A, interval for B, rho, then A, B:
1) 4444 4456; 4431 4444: 4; 1.7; 2.3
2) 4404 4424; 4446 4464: 5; 3.3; 1.6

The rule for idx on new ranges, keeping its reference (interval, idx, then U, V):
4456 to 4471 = -3.54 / -1.6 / -1.32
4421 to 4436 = -3.34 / -3.2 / -2.34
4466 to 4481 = -4.65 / -0.9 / 1.32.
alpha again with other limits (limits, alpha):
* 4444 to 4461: 4452.5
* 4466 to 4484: 4477.5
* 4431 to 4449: 4442.5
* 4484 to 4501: 4495.0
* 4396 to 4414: 4397.5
